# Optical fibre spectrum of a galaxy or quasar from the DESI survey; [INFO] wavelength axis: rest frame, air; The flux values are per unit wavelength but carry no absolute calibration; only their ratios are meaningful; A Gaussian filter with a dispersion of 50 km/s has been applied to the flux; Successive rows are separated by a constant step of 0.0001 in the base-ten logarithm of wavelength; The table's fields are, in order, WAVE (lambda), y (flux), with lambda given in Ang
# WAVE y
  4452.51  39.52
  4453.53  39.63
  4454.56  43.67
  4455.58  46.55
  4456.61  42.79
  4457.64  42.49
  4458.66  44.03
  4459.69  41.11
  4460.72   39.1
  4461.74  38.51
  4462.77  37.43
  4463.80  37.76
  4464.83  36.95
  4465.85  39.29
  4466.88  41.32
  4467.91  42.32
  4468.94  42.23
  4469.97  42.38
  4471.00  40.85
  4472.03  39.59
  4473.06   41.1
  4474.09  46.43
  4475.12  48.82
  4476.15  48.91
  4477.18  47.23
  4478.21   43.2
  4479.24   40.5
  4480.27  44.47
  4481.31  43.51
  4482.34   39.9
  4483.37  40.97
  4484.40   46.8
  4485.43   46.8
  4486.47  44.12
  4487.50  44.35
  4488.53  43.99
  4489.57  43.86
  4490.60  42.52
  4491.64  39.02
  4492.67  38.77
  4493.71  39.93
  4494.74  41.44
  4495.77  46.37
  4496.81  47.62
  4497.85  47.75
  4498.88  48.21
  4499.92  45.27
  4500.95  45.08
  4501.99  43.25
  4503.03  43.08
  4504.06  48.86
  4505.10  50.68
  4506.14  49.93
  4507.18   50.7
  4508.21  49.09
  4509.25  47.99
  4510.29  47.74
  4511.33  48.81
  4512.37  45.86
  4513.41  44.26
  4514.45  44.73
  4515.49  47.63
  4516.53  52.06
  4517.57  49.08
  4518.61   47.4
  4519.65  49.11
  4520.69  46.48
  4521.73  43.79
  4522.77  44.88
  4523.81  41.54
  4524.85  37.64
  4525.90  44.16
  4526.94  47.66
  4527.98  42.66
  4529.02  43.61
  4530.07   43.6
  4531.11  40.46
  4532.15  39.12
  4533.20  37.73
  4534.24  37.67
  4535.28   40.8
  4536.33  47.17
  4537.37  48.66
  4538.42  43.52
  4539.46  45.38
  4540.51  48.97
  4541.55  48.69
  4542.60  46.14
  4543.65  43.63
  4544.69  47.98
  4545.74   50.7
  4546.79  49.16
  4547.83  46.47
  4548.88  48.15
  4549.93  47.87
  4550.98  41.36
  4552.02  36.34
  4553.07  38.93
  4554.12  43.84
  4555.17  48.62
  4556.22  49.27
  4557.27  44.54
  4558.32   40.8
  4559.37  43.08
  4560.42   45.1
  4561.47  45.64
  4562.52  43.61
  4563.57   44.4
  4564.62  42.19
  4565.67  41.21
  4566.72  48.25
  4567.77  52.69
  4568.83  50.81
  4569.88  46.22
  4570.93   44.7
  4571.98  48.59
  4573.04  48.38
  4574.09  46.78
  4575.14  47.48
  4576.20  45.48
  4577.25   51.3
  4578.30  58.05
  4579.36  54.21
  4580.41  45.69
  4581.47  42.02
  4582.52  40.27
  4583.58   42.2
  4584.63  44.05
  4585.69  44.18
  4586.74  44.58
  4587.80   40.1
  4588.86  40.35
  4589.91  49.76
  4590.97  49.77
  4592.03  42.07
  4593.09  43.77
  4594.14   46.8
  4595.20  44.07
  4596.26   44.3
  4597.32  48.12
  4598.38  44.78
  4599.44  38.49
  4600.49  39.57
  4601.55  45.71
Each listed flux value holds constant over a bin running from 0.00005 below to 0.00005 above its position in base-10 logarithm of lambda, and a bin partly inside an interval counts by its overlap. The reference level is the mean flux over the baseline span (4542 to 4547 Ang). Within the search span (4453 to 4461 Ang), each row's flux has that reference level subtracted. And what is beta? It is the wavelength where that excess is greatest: 4455.58 Ang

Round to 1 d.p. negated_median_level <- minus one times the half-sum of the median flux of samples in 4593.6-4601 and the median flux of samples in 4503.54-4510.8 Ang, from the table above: -46.7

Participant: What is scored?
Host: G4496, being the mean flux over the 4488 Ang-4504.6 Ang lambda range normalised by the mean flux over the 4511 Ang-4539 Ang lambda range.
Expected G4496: 0.99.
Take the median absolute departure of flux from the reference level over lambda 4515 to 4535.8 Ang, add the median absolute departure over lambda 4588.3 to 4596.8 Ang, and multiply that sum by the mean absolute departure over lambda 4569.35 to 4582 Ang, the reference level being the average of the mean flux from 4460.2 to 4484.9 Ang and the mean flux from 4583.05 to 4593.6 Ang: 30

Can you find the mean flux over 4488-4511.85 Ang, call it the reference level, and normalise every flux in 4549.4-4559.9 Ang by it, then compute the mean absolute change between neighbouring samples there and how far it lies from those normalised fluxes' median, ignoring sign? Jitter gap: 0.87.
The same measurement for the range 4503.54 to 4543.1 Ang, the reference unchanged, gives 0.96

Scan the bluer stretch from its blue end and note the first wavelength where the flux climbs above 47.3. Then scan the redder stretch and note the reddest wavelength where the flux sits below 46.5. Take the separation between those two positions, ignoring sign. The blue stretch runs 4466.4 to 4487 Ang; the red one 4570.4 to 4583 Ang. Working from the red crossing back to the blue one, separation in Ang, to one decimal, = 107.4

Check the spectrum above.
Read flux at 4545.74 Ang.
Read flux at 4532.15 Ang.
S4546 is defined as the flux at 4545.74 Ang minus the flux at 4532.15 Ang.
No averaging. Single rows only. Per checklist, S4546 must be 12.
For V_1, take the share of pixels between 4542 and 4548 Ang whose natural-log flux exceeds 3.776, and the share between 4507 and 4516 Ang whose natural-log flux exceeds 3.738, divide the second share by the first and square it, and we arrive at 1.4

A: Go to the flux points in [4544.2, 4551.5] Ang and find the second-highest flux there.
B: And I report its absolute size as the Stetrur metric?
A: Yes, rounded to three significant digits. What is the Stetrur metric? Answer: 49.2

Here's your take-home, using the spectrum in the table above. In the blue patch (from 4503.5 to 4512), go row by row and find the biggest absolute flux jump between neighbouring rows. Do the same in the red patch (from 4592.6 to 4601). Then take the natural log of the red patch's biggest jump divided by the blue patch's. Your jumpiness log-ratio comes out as 1.2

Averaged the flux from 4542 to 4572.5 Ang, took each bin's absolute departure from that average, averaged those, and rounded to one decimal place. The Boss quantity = 3.0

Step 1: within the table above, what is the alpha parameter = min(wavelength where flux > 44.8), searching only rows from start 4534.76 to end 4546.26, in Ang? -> 4536.33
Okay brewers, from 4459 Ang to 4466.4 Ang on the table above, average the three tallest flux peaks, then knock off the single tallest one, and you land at -1.3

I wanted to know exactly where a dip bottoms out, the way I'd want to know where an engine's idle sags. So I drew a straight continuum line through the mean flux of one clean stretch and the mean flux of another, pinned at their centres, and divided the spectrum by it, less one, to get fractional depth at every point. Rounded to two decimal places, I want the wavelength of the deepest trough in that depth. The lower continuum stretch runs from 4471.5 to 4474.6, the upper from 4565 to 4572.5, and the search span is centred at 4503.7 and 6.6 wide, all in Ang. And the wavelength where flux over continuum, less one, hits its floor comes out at 4503.03 Ang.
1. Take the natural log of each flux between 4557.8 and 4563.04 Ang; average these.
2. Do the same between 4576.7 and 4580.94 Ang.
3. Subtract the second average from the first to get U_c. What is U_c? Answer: -0.18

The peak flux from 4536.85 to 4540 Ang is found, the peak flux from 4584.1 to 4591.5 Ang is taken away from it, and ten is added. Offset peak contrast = 8.9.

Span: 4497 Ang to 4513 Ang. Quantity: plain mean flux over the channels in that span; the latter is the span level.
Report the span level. 47.5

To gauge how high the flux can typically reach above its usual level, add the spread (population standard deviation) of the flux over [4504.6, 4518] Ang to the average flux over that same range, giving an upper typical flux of 51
